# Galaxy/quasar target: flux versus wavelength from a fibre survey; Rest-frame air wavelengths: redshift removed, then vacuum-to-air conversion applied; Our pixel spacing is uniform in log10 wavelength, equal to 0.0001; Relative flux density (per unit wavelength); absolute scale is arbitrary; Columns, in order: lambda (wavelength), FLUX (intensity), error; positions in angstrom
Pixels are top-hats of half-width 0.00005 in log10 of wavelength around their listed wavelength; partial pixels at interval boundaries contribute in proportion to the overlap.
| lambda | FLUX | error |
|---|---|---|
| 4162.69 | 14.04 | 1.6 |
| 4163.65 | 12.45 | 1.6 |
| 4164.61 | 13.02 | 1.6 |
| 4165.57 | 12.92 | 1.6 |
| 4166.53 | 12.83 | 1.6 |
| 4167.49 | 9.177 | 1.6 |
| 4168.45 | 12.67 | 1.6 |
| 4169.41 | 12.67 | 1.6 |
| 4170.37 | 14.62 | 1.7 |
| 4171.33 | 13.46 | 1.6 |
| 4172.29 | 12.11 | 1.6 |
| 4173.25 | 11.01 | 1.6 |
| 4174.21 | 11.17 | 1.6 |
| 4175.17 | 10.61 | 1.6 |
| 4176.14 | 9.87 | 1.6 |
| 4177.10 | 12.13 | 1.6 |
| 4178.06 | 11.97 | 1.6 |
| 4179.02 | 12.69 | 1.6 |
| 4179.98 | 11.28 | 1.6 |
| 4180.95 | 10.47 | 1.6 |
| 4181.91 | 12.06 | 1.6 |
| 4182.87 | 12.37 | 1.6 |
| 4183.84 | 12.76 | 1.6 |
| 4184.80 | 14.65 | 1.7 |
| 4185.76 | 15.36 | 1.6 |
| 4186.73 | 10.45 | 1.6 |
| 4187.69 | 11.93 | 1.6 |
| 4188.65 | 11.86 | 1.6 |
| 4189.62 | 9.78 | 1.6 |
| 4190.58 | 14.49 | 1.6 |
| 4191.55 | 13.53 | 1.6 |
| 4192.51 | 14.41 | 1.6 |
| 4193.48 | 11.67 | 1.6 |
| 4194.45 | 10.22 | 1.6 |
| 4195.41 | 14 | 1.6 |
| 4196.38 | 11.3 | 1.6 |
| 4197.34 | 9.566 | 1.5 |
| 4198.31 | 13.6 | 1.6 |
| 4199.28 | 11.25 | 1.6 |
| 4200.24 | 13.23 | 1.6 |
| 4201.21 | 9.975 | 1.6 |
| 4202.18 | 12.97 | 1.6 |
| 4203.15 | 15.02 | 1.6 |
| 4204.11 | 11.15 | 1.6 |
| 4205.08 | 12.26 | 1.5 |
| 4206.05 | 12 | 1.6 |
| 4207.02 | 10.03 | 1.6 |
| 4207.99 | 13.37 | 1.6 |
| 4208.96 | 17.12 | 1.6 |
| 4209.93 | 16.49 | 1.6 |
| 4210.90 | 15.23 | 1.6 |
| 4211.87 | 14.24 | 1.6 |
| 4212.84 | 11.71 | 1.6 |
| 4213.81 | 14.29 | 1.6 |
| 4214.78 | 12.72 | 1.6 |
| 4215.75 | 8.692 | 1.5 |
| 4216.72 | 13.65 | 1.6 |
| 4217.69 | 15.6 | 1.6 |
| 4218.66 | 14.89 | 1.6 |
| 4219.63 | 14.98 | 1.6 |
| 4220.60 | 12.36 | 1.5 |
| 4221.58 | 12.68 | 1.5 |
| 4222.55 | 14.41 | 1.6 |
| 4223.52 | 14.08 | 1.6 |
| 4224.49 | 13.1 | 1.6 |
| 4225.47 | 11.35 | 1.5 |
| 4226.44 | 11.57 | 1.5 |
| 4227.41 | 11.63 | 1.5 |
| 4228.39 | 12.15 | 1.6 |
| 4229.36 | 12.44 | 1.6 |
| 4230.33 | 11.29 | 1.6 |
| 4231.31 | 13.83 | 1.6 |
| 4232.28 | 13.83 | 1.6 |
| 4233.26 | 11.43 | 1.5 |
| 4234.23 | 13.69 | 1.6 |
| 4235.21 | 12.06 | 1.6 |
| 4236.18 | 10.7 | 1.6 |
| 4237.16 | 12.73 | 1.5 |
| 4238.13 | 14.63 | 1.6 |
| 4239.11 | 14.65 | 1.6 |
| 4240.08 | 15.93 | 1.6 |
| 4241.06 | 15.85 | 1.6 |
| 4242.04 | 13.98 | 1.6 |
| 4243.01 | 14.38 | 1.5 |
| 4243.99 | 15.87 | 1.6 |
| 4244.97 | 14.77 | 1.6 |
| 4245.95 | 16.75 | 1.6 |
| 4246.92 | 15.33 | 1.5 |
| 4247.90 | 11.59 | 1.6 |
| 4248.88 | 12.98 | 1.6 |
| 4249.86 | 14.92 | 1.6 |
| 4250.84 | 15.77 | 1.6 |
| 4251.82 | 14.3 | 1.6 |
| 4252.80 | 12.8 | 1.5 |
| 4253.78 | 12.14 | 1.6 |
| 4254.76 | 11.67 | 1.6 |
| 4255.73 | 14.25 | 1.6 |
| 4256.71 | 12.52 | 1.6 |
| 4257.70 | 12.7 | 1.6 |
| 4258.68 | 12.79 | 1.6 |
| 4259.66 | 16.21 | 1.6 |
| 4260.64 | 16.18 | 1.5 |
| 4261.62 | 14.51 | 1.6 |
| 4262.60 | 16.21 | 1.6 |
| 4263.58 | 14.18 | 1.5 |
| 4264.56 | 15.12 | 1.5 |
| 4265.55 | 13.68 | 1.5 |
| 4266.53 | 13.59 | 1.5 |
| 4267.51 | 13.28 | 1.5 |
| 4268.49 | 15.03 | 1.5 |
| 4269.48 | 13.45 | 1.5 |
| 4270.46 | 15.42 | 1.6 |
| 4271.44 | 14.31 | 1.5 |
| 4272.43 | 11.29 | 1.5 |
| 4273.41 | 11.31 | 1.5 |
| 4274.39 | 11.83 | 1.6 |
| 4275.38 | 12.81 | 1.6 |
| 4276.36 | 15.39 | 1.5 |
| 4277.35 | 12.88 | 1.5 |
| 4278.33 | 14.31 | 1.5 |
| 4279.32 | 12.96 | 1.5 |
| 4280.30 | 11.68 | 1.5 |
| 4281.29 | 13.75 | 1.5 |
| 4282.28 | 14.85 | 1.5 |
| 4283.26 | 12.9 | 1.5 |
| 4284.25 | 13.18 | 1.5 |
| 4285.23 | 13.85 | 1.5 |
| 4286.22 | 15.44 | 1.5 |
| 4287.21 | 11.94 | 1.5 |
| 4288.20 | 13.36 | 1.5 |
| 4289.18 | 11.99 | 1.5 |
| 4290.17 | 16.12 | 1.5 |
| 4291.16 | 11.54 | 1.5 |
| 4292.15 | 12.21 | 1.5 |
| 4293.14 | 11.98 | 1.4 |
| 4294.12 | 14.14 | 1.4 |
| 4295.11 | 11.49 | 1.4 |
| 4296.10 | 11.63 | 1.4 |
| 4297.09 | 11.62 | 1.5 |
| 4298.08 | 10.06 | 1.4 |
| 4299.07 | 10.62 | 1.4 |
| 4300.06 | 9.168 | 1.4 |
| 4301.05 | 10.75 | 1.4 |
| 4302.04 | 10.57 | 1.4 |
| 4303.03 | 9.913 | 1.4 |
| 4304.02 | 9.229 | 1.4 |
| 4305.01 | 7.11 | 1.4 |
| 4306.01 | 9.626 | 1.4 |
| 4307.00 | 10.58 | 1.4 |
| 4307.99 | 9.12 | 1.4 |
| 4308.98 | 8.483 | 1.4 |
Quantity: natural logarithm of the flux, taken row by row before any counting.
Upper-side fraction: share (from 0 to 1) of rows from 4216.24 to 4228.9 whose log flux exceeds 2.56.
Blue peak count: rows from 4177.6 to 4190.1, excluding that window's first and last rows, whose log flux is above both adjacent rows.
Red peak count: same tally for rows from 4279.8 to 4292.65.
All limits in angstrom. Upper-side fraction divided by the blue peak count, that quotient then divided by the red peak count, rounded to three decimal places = 0.045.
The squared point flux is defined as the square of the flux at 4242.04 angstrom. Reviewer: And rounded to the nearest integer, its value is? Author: 195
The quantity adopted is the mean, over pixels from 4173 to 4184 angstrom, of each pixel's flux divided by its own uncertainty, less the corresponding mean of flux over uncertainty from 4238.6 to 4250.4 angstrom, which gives -2.1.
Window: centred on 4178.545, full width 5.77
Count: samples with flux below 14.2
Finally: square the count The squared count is 36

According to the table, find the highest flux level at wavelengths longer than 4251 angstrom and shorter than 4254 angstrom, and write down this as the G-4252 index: 14.3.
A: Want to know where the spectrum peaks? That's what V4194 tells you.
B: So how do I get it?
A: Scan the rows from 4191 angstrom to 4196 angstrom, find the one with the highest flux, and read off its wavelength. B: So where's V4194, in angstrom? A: 4192.51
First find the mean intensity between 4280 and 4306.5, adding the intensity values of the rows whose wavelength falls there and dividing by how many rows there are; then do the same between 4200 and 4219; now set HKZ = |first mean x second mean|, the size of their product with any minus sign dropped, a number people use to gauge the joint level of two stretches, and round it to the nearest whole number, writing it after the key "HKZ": 157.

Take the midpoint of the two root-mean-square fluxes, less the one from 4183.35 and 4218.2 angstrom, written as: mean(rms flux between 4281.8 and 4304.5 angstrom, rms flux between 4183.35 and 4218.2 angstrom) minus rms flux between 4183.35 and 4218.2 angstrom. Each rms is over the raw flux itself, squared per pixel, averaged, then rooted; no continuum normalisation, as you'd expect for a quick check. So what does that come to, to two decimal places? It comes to -0.35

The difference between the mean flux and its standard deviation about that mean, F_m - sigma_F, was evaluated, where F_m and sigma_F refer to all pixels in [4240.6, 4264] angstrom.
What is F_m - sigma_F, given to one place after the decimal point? 12.7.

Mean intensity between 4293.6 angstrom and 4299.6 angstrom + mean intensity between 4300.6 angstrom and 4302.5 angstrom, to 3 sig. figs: 22.3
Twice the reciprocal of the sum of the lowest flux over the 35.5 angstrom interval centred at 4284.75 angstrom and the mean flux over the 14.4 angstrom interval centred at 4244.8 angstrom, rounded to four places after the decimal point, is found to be 0.0835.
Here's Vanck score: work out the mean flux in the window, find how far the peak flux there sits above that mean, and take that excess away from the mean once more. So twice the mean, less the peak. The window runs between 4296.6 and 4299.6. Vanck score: 9.9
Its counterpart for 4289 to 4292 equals 10.3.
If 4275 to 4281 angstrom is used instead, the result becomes 11.3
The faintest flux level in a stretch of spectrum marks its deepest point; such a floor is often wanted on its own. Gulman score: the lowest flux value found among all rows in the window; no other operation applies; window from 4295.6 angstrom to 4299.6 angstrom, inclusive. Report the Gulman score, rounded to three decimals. 10.060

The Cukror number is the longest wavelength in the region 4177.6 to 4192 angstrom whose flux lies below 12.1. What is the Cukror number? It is 4189.62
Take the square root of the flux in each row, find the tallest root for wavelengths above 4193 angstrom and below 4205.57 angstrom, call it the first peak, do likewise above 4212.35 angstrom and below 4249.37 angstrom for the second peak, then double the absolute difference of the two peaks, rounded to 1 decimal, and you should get 0.4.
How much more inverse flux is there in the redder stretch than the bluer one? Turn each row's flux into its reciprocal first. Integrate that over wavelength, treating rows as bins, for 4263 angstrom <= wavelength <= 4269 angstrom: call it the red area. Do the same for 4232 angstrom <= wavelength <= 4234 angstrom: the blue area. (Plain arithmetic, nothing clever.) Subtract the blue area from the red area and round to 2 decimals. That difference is 0.26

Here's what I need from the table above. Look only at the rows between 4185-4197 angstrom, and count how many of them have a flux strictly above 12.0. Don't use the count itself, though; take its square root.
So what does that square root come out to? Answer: 2.24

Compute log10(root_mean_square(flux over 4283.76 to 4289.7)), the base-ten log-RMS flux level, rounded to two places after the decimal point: 1.13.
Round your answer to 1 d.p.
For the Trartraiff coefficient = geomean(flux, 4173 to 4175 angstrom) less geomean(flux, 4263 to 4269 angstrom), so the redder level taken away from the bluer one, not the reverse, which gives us -3.0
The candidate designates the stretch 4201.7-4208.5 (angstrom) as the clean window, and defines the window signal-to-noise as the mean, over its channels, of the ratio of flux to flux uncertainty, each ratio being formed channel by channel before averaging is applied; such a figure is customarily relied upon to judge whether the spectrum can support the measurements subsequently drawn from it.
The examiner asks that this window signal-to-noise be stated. 7.8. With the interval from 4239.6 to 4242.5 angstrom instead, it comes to 9.5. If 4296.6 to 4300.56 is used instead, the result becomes 7.3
